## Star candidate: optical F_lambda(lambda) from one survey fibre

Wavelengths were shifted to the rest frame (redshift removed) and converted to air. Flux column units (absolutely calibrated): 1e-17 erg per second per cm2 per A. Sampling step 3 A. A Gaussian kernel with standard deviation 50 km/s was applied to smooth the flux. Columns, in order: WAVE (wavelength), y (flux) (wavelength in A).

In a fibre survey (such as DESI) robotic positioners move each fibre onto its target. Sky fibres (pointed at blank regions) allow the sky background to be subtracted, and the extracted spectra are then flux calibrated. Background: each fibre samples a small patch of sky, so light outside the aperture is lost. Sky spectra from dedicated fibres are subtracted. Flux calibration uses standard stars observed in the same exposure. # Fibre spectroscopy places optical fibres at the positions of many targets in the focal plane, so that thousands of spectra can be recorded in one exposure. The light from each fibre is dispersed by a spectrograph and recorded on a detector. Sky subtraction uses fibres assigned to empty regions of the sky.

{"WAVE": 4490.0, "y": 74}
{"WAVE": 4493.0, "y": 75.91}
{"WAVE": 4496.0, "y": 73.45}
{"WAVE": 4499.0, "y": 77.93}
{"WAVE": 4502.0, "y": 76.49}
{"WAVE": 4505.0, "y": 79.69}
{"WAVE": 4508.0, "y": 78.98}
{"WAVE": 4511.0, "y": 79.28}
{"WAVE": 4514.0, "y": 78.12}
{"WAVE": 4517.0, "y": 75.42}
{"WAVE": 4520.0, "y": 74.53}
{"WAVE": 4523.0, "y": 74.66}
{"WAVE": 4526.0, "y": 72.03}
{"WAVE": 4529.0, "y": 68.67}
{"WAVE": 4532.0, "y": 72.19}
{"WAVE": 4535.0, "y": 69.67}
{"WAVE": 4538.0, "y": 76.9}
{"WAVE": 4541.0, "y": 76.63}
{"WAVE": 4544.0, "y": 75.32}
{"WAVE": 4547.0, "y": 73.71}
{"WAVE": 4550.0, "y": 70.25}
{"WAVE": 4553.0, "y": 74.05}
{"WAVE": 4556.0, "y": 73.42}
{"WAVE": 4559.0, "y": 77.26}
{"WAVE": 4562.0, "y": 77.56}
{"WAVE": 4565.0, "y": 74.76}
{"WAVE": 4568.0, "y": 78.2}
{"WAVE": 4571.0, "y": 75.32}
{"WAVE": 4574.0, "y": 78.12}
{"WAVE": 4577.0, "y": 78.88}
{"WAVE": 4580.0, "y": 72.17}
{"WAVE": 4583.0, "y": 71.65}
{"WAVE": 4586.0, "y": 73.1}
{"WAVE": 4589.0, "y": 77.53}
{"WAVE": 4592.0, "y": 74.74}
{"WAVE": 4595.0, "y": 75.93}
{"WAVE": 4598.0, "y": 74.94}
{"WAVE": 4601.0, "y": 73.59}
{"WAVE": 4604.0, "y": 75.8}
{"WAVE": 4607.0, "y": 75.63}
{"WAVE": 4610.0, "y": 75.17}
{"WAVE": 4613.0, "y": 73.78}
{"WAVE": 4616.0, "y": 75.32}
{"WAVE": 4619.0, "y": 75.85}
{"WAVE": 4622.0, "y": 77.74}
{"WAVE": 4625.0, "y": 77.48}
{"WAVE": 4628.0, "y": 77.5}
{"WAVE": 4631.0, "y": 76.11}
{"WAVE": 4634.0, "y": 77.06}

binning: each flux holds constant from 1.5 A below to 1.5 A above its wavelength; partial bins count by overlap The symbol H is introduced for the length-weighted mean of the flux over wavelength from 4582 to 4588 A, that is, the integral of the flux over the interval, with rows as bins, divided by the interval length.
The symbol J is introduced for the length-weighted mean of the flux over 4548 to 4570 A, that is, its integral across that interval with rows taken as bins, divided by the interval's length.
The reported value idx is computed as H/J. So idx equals 0.97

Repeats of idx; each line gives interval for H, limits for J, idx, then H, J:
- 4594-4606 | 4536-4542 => 0.99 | 75.1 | 76.2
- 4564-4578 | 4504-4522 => 0.99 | 77.1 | 77.5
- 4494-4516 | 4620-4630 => 1.00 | 77.6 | 77.4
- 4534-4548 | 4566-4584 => 0.98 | 74.6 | 75.8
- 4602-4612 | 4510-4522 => 0.98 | 75.3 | 76.6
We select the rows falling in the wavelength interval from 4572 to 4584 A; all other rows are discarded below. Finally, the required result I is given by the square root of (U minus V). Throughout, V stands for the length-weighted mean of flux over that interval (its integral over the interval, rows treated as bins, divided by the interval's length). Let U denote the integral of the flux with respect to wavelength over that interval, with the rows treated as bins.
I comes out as 28.8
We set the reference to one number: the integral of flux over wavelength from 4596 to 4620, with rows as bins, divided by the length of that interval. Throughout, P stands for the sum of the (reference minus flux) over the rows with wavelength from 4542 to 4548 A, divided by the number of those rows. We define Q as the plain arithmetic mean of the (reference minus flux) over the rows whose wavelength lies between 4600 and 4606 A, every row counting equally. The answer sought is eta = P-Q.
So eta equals 0.2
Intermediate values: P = 0.5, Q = 0.3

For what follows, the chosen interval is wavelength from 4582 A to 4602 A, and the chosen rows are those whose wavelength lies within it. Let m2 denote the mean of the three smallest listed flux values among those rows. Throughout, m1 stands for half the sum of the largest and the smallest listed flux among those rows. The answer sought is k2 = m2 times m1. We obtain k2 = 5429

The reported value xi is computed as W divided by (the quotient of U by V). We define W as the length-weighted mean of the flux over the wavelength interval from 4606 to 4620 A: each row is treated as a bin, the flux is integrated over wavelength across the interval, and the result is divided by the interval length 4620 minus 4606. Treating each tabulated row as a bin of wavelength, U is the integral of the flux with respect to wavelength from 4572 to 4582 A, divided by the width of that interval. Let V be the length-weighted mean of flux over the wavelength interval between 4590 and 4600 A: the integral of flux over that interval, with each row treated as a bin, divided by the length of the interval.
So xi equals 74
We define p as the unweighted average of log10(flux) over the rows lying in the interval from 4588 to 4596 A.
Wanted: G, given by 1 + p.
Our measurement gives 2.881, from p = 1.88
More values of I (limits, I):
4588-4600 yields 28.8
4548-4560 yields 28.5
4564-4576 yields 29.1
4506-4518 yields 29.3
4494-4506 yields 29.1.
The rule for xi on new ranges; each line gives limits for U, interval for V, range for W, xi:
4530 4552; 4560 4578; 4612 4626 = 80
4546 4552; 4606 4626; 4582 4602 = 79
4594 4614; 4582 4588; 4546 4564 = 72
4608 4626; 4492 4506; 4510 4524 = 77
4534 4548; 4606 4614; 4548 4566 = 75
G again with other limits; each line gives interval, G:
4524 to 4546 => 2.863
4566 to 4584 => 2.879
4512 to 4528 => 2.875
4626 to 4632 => 2.885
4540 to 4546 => 2.881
